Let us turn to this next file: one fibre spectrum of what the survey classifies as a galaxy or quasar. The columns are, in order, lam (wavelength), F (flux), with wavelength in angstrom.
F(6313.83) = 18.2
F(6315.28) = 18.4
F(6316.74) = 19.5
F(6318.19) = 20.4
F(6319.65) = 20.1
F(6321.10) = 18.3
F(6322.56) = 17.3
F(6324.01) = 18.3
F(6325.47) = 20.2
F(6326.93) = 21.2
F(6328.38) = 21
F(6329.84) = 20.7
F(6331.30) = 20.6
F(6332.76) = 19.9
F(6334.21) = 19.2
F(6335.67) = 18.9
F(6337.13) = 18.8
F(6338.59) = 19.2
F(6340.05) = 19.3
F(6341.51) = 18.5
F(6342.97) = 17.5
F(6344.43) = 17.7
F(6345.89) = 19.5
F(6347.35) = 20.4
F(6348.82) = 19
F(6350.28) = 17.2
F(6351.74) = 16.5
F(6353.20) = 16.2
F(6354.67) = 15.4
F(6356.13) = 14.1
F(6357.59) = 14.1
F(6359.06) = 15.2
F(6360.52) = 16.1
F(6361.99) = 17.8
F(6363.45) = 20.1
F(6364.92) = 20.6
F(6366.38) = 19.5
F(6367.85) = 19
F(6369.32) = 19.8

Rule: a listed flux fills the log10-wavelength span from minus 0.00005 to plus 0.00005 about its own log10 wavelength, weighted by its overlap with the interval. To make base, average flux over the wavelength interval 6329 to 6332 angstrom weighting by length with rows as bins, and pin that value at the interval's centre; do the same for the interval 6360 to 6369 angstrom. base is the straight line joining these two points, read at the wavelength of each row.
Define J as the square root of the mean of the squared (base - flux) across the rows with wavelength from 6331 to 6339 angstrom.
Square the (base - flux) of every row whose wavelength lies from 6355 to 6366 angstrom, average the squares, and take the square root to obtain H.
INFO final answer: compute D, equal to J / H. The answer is 0.3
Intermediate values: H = 3.5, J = 1.1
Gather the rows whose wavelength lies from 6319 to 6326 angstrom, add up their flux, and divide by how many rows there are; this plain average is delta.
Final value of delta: 18.8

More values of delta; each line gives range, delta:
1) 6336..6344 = 18.7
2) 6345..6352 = 18.5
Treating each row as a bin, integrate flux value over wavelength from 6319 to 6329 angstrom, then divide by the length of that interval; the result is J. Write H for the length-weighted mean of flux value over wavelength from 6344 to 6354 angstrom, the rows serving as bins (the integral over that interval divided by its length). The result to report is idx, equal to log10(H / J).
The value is -0.03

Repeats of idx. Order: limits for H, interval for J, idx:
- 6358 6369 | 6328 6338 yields -0.04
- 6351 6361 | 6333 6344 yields -0.09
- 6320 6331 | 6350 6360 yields 0.10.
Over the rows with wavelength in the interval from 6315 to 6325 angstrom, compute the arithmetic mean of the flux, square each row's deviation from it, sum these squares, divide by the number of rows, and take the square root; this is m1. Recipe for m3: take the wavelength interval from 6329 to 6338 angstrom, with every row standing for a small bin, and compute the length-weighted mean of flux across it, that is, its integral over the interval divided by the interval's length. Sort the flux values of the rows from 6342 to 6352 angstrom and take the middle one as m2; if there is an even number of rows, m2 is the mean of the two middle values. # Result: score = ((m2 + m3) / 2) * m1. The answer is 19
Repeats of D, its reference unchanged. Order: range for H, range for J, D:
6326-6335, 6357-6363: 6.1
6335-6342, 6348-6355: 2.2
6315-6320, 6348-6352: 1.2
